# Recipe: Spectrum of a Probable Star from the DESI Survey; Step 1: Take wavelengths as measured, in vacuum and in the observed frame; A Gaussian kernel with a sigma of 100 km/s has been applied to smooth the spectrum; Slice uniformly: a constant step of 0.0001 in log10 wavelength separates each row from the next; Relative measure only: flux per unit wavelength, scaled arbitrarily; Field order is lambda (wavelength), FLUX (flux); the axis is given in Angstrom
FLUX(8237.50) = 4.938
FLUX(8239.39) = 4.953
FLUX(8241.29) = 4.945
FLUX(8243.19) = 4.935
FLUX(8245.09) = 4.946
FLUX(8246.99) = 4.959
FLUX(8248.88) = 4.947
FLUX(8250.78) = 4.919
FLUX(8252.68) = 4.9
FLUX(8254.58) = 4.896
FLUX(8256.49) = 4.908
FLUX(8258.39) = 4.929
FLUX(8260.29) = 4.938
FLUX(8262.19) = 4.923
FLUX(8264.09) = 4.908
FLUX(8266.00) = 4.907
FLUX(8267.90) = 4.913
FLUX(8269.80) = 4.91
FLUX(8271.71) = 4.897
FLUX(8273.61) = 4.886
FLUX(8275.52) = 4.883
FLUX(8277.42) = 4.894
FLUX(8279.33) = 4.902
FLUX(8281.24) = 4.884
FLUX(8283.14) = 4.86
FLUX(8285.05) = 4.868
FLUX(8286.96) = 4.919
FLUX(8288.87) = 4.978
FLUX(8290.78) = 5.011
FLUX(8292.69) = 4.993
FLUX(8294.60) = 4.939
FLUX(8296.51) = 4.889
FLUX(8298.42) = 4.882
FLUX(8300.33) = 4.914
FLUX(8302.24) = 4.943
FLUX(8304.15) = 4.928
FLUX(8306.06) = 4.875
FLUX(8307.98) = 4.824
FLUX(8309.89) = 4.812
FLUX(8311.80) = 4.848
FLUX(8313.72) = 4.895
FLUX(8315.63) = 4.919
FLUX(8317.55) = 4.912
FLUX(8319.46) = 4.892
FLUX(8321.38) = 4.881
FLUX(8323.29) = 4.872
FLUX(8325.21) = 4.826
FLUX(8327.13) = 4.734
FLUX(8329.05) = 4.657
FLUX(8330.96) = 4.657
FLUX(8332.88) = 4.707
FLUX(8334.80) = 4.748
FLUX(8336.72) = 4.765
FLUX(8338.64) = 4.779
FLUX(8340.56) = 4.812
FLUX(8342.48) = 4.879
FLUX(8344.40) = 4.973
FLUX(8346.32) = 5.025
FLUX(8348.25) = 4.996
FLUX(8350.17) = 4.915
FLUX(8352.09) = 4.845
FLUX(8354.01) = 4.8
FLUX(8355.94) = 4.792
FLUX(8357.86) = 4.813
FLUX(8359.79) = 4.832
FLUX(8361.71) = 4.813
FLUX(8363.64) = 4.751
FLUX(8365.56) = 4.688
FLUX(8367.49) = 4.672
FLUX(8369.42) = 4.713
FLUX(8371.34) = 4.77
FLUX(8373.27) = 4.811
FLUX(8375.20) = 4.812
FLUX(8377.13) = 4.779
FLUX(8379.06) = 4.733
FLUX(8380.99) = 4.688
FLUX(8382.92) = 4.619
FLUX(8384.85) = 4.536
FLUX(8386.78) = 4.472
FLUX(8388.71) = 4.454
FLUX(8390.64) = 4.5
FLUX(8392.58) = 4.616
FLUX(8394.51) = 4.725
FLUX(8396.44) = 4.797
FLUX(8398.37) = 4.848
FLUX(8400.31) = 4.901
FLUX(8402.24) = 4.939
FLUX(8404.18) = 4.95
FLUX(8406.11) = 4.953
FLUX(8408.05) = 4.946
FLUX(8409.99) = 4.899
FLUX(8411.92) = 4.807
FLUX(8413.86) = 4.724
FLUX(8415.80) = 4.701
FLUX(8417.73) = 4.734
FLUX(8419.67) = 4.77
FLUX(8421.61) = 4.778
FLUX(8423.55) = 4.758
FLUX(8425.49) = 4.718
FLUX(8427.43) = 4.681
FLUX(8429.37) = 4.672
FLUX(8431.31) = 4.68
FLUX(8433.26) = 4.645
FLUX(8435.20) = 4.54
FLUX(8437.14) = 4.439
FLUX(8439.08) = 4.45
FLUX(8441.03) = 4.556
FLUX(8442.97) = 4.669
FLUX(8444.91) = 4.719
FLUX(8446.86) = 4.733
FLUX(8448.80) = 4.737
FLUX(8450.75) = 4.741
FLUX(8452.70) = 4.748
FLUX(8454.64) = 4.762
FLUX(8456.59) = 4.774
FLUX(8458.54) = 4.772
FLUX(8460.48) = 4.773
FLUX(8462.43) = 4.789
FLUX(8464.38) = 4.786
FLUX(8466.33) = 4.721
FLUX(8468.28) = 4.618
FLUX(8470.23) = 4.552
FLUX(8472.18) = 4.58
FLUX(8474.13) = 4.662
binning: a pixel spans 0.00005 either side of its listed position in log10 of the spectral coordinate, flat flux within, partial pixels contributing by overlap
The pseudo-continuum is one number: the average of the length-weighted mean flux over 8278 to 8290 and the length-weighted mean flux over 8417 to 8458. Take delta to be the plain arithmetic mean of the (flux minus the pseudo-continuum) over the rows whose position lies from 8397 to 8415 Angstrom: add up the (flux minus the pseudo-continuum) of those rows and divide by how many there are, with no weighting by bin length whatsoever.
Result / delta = 0.09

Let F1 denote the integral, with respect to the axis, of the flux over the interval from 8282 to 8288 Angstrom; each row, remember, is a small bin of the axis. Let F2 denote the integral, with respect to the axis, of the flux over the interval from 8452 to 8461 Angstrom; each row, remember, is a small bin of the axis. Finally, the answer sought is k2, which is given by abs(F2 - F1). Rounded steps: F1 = 29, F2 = 43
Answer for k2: 14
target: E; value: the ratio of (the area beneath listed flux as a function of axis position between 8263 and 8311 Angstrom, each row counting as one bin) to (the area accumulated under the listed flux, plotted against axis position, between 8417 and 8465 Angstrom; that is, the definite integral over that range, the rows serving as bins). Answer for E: 1.04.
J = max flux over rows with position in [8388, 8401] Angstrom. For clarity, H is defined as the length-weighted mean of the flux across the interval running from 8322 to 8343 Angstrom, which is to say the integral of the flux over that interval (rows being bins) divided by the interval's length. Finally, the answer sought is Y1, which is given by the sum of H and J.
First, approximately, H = 4.77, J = 4.901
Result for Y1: 9.67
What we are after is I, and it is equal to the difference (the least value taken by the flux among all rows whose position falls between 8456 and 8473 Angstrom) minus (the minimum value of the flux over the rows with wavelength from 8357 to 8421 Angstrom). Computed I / 0.1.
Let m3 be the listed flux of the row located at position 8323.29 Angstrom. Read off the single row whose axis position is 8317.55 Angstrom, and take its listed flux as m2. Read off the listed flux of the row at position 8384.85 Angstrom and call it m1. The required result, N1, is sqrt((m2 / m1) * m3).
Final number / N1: 2.30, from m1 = 4.536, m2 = 4.912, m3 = 4.872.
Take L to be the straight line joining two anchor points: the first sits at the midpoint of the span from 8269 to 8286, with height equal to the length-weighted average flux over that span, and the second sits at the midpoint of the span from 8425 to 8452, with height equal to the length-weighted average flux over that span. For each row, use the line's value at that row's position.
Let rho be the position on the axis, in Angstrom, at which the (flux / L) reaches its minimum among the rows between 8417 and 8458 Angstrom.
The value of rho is 8437.14 Angstrom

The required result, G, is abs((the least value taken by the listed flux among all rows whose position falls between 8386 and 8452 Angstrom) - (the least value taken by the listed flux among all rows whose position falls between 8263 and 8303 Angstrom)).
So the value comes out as 0.42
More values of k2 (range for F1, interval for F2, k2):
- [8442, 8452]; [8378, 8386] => 10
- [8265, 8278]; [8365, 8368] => 50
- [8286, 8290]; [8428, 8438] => 26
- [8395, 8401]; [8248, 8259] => 25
